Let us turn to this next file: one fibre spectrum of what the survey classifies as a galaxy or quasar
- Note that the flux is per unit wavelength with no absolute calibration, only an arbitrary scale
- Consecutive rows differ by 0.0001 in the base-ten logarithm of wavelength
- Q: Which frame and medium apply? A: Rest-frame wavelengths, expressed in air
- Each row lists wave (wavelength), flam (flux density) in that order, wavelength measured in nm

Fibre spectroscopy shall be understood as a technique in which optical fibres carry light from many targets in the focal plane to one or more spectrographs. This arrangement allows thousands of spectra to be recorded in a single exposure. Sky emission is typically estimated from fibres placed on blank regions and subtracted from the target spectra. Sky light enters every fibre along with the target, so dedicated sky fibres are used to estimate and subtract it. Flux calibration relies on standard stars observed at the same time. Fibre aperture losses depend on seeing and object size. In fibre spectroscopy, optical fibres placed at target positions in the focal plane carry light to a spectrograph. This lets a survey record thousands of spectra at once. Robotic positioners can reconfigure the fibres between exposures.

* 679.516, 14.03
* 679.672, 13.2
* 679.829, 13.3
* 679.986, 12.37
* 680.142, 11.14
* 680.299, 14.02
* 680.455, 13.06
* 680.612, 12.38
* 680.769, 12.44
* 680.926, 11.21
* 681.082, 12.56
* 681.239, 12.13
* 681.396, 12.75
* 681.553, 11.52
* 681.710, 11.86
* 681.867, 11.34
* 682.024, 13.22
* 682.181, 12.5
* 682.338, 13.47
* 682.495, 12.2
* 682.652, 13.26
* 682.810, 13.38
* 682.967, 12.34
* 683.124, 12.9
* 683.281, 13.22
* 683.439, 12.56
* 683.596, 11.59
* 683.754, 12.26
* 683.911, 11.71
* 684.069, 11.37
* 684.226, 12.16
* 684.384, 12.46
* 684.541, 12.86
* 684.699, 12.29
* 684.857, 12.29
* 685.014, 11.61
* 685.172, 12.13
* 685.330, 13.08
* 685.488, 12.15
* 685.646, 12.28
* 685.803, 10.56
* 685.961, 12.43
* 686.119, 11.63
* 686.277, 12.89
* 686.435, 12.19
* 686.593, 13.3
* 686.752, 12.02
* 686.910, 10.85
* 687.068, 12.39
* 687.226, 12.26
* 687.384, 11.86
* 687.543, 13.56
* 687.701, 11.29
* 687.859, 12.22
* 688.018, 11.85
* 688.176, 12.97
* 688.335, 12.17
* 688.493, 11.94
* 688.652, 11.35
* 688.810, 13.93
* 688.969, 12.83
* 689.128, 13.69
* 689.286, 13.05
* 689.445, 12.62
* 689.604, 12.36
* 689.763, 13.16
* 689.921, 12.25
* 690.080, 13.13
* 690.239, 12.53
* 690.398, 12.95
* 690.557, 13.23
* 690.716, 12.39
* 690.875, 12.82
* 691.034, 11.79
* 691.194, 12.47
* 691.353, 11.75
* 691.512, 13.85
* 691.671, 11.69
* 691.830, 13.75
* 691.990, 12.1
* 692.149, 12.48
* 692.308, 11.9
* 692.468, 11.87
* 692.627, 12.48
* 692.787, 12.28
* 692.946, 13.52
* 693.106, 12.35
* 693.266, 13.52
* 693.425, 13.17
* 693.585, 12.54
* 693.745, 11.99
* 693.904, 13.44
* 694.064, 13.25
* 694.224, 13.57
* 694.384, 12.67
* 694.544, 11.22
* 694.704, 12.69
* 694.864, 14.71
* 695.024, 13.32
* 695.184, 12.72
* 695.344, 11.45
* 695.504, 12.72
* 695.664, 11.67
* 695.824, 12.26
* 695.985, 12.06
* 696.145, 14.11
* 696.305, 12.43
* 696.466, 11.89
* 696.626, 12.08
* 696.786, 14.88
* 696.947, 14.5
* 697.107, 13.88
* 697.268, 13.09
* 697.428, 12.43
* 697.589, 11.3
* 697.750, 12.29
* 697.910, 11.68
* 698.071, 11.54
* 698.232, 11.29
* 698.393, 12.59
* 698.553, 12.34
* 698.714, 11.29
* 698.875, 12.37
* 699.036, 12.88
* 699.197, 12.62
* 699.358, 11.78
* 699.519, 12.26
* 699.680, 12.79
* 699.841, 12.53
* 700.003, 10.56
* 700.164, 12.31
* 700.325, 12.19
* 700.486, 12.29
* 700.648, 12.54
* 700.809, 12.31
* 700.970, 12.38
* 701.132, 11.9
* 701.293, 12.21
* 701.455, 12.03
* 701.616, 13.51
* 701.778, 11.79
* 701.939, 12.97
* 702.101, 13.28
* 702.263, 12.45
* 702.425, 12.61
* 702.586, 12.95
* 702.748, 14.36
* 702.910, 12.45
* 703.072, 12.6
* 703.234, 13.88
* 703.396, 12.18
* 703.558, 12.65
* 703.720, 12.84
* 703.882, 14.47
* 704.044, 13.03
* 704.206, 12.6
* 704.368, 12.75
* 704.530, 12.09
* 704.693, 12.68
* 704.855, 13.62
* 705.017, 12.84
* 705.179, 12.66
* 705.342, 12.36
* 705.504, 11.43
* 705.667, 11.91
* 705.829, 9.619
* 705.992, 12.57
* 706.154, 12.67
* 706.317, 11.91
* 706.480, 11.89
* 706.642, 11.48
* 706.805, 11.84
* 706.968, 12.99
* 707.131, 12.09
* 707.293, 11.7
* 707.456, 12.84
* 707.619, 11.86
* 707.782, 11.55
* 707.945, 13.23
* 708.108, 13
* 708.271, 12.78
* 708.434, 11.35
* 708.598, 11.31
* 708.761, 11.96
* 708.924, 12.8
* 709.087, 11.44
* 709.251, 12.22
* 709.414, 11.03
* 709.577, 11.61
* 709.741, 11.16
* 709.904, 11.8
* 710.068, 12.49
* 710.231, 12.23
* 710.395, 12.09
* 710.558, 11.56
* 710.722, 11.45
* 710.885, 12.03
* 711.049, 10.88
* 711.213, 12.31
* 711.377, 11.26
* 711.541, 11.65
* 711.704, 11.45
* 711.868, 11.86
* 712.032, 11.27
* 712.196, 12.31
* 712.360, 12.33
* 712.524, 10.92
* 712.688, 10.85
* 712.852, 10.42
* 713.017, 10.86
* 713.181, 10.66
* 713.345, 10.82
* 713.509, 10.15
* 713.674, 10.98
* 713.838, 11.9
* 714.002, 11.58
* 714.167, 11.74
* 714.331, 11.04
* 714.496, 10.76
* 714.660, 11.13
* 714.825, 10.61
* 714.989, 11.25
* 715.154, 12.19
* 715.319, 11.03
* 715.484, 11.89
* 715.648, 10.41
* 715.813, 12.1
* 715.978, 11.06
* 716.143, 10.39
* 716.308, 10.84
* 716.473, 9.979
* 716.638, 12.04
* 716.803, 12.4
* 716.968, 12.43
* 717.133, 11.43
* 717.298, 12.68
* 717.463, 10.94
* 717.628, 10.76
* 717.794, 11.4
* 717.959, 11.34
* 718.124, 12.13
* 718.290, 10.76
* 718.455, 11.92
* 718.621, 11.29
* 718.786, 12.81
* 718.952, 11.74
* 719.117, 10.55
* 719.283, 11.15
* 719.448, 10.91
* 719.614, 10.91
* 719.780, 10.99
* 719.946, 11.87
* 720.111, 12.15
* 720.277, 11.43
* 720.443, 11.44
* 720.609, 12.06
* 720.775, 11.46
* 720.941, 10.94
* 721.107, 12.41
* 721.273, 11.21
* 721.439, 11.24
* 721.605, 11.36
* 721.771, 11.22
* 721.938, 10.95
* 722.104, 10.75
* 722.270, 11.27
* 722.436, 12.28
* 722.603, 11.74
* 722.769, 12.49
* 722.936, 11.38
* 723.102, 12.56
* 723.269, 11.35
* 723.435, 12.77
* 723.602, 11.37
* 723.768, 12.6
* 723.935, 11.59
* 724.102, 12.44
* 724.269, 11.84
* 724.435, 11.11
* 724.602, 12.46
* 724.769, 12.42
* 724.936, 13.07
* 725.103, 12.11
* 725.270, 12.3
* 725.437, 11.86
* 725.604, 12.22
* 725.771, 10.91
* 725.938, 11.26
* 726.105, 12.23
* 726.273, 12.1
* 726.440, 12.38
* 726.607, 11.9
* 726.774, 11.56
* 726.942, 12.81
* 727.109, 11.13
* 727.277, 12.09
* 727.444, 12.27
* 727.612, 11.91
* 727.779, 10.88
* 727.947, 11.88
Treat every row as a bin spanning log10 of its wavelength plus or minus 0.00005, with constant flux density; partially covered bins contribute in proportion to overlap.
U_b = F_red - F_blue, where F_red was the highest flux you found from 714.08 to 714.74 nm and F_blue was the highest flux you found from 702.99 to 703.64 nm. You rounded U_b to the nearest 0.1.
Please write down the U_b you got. -2.1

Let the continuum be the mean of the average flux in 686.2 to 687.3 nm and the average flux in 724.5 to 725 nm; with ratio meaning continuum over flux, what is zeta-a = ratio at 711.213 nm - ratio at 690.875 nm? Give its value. 0.040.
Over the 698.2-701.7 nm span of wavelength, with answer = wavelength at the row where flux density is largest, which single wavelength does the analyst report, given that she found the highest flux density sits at 701.616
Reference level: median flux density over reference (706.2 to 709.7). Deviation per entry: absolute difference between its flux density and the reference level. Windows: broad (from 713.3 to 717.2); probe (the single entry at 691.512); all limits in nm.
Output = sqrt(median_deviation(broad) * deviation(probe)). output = 1.2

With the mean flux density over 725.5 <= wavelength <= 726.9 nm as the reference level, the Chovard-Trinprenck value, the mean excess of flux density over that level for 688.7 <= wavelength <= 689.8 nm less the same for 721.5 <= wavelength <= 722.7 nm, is 1.7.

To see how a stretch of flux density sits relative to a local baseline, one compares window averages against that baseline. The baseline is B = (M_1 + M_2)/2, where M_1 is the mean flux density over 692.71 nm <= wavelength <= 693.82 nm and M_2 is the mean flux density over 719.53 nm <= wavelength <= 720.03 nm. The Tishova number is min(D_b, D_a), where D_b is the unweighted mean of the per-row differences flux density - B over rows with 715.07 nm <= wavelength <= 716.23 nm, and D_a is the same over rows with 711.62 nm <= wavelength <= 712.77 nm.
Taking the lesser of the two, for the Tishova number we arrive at -0.7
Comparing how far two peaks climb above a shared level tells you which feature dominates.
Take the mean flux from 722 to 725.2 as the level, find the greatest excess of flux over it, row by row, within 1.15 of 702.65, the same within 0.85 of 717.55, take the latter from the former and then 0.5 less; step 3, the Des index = 1.2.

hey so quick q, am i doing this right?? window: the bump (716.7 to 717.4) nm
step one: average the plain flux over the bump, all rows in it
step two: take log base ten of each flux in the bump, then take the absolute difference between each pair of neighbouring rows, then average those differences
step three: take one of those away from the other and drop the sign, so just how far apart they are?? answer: 12.2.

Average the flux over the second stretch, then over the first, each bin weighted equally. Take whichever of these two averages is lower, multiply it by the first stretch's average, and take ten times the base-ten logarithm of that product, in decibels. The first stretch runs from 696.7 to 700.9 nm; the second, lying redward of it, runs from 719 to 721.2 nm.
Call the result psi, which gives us 21.5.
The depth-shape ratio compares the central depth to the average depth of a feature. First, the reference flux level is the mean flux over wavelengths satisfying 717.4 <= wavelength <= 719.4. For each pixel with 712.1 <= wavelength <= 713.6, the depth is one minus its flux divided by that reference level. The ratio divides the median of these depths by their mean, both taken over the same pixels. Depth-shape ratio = 1.5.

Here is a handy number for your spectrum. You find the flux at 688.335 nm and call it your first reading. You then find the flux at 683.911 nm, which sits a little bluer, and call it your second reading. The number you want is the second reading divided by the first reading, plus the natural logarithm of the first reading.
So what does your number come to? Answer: 3.46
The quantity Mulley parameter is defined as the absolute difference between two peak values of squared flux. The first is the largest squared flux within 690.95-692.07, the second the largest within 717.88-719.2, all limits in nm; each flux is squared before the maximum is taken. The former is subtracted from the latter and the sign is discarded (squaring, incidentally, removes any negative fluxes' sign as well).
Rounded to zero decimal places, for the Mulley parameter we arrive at 28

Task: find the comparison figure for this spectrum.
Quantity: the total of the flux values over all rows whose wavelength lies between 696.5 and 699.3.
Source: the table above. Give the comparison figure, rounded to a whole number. 213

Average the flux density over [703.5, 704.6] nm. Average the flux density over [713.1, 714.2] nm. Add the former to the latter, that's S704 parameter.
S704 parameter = 24.0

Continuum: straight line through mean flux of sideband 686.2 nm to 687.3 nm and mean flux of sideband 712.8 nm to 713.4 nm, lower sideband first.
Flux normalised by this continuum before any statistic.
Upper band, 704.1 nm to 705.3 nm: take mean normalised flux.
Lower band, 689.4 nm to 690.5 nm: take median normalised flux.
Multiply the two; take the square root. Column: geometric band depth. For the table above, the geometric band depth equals 1.09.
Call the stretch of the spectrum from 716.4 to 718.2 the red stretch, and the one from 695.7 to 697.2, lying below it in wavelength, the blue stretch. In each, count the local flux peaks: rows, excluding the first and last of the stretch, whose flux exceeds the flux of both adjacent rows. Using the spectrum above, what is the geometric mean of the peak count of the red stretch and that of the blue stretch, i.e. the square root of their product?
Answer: 2.4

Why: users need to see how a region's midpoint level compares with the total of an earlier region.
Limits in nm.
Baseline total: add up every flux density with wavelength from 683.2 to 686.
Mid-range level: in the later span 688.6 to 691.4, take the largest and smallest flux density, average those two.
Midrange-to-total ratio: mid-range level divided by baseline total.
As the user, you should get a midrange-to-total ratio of 0.058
